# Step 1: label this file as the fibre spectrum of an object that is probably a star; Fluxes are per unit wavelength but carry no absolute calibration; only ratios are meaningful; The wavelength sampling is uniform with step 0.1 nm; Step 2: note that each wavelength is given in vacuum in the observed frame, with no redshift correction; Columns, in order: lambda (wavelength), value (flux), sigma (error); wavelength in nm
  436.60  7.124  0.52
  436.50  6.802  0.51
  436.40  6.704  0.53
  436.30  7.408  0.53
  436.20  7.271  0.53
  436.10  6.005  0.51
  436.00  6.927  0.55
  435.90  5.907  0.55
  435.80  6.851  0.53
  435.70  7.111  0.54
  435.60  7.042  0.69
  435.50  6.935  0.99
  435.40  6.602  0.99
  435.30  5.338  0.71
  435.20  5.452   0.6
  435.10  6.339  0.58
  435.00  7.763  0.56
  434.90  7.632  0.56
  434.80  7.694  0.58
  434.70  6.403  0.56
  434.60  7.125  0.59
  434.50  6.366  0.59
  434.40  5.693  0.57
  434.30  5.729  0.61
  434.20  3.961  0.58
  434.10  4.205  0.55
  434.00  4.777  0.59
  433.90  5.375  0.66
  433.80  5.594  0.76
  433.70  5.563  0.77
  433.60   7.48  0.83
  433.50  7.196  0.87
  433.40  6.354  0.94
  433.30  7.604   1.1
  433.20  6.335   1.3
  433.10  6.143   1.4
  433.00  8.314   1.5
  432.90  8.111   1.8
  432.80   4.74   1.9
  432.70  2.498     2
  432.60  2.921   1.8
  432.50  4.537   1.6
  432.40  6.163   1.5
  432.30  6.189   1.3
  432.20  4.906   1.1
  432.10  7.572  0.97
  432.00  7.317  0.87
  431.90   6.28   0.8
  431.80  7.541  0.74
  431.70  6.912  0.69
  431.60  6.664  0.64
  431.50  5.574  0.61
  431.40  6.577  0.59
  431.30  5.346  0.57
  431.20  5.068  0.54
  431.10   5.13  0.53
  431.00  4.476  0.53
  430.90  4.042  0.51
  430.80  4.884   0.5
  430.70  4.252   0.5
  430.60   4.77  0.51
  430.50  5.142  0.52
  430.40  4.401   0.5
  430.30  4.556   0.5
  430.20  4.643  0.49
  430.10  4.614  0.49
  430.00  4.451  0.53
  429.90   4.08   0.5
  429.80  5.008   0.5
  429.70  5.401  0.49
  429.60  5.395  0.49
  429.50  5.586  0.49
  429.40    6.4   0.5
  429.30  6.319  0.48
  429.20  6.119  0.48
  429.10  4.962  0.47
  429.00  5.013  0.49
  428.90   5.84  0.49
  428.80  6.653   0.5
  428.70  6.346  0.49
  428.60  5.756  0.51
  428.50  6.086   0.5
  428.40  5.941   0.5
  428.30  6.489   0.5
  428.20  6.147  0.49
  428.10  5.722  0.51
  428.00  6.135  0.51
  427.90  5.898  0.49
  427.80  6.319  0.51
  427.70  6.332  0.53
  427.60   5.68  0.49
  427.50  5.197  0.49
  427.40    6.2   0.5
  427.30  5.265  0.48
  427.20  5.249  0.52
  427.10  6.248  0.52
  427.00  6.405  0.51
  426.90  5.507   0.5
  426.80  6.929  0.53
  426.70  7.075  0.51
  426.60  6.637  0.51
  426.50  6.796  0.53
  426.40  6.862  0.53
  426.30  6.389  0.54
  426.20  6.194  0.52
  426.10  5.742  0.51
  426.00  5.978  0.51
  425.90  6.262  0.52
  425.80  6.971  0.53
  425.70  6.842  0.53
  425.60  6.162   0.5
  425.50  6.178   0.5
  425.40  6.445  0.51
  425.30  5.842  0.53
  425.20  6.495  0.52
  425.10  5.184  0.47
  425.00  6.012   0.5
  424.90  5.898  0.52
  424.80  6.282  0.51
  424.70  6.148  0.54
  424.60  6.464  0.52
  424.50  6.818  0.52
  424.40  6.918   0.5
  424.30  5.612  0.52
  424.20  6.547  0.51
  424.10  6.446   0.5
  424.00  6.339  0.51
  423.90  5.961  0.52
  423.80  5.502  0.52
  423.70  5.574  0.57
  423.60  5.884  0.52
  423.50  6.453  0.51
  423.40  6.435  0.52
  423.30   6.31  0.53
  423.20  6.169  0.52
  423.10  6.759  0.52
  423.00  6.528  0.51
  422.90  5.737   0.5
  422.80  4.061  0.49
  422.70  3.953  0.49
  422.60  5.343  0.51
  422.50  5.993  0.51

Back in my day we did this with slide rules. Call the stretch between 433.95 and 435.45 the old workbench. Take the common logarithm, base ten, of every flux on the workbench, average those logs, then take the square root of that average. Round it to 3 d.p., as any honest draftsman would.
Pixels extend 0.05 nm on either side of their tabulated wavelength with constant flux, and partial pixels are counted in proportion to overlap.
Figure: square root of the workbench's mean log 0.880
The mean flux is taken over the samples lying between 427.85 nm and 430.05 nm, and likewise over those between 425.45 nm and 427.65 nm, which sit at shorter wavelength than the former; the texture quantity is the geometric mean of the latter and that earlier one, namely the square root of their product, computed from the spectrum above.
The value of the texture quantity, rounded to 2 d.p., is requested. 5.96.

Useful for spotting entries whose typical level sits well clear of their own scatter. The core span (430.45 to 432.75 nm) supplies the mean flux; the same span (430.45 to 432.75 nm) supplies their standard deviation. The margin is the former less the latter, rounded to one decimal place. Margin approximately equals 4.1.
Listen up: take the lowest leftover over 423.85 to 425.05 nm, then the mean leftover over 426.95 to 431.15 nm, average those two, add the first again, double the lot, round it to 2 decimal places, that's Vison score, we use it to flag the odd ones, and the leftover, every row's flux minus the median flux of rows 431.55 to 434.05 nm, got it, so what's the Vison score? -2.82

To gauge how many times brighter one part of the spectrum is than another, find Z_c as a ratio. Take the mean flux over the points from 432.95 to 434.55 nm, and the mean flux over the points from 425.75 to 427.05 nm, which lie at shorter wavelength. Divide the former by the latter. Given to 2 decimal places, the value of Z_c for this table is 0.94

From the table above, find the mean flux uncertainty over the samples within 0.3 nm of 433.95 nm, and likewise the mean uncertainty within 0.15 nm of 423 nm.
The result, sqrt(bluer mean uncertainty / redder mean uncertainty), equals 0.88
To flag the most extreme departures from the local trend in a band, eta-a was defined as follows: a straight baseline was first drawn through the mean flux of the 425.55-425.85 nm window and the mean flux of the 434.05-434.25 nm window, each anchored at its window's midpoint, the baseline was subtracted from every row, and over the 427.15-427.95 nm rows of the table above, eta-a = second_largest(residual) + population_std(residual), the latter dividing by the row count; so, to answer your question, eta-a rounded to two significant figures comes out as 0.79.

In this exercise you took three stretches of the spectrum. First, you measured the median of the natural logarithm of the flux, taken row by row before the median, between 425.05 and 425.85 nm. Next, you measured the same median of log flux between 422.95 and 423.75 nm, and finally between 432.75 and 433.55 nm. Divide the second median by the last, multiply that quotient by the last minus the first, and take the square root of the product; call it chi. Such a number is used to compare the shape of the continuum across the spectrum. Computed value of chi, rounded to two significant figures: 0.26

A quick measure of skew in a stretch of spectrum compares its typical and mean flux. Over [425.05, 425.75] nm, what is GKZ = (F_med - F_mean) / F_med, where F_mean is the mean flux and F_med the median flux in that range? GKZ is 0.00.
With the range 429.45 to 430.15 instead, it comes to 0.01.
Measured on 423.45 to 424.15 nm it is -0.01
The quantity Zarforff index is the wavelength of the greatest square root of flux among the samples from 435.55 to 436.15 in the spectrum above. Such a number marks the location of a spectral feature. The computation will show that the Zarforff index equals 435.70 nm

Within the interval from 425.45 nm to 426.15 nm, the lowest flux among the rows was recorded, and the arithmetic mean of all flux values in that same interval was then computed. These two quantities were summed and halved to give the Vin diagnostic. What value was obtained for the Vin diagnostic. 6.0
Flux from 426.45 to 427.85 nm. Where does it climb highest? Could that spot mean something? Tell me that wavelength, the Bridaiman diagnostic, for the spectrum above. 426.70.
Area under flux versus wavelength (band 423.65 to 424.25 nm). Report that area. 3.64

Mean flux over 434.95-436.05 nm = 6.57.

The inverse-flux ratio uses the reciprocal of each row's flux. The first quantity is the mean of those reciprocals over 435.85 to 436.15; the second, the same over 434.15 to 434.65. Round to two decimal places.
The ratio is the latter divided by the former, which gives 1.12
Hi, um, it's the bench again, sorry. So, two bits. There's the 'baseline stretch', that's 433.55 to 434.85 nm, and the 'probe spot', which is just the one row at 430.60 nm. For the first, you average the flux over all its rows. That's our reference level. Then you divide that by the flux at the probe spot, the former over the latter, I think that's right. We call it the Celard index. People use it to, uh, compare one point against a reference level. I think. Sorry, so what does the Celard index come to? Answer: 1.23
